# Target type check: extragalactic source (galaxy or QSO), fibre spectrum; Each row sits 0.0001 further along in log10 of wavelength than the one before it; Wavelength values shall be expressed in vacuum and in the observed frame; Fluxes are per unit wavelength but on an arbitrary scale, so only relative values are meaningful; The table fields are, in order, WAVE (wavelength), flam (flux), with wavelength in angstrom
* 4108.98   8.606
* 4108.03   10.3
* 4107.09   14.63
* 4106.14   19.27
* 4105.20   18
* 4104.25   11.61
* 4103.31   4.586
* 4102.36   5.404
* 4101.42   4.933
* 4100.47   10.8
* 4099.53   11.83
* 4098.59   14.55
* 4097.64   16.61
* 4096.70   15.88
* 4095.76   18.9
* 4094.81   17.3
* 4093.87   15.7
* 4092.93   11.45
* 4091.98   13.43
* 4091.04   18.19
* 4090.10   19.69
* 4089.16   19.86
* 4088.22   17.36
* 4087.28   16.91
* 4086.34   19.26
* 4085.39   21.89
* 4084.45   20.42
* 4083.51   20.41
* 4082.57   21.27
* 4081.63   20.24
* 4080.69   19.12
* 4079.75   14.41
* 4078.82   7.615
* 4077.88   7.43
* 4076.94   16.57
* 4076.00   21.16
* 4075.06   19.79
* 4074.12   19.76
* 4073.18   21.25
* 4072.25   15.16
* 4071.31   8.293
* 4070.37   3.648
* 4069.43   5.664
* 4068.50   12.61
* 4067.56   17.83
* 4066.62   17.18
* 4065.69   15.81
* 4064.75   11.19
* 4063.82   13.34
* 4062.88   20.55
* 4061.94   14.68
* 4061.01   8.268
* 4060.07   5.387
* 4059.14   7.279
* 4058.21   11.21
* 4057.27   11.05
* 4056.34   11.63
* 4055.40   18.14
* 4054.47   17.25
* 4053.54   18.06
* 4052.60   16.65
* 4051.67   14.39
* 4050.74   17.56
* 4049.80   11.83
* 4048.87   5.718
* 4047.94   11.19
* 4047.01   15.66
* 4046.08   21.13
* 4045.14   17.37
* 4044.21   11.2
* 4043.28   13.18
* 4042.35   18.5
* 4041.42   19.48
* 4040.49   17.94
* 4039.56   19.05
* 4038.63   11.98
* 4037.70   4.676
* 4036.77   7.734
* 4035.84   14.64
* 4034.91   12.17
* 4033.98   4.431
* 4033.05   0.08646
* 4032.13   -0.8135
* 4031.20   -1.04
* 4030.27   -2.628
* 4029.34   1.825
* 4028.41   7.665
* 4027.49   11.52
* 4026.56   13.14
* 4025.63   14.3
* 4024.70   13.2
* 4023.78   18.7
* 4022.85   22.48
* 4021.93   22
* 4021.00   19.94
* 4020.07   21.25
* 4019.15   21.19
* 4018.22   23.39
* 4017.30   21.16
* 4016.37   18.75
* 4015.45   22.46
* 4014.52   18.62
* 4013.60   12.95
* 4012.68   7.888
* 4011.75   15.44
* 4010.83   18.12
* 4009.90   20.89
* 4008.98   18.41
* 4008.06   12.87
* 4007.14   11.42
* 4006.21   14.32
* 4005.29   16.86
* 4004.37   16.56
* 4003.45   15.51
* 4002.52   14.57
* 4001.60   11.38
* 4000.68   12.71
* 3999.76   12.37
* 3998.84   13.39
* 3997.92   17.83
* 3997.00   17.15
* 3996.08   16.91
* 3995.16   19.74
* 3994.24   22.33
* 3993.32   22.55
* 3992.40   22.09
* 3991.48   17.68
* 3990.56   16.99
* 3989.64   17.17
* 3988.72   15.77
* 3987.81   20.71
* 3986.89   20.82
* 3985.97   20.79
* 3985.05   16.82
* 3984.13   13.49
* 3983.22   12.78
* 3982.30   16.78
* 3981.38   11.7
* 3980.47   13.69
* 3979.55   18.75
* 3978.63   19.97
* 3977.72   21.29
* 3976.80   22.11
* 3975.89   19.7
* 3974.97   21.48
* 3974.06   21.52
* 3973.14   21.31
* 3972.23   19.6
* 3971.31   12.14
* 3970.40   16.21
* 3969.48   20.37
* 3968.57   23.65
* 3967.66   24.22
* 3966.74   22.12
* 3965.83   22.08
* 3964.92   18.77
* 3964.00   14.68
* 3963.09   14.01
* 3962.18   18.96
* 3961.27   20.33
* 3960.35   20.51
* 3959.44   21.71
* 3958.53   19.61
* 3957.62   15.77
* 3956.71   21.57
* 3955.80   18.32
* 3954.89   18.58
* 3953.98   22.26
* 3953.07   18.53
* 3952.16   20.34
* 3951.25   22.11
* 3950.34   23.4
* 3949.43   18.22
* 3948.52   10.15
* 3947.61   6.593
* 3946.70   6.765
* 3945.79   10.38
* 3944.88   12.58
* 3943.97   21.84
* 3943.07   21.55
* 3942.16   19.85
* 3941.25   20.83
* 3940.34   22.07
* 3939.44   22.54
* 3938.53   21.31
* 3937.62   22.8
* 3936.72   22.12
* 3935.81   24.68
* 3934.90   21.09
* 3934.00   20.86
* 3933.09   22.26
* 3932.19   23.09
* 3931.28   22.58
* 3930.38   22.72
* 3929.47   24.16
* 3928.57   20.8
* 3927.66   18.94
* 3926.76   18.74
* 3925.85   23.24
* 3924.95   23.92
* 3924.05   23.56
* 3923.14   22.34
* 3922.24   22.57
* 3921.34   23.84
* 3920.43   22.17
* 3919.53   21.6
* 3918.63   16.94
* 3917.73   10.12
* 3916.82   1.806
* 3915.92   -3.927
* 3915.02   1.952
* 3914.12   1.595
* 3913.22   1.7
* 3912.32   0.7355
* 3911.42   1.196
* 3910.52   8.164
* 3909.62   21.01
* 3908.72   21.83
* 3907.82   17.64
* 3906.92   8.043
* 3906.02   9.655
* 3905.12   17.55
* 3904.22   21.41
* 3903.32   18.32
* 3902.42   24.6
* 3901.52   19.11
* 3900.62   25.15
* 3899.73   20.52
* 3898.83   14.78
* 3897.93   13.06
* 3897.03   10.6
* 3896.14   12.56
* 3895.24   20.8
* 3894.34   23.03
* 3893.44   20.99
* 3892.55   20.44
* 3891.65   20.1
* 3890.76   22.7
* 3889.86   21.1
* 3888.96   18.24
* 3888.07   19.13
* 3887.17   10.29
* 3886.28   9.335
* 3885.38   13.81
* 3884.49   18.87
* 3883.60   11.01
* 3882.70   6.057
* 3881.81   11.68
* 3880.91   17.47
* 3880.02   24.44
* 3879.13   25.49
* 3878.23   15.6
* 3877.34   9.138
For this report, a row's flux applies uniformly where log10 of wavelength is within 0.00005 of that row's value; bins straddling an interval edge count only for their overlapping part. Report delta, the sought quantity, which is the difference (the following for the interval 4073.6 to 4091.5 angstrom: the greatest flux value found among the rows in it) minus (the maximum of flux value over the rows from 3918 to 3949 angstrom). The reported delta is -2.8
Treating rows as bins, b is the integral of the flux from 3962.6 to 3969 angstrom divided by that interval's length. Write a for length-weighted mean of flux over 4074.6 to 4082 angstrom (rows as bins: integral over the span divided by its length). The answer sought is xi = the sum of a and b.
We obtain 36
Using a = 16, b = 19.9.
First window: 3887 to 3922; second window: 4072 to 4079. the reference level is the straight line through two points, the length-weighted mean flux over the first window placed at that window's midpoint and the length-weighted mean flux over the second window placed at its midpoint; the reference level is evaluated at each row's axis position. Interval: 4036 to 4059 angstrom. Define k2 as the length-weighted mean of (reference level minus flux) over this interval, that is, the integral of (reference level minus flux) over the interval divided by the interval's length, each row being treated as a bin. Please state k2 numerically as 2.0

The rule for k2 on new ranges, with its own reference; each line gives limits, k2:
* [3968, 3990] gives -2.7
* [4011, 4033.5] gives 2.5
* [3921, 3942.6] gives -6.9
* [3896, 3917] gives 2.8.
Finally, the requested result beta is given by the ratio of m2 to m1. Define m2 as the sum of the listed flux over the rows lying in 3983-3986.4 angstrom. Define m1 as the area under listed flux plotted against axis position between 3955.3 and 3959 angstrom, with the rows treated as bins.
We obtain 0.9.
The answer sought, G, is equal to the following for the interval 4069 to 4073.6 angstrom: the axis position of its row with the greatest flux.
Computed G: 4073.18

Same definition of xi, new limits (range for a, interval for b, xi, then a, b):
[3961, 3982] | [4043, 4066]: 33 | 19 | 13.6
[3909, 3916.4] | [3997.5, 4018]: 20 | 4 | 15.8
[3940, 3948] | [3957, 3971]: 35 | 16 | 19.5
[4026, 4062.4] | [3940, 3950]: 27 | 11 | 15.5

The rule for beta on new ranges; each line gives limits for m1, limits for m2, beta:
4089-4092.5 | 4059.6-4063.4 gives 0.8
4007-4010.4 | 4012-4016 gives 1.1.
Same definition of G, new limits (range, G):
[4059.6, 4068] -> 4062.88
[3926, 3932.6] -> 3929.47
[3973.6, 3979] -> 3976.80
